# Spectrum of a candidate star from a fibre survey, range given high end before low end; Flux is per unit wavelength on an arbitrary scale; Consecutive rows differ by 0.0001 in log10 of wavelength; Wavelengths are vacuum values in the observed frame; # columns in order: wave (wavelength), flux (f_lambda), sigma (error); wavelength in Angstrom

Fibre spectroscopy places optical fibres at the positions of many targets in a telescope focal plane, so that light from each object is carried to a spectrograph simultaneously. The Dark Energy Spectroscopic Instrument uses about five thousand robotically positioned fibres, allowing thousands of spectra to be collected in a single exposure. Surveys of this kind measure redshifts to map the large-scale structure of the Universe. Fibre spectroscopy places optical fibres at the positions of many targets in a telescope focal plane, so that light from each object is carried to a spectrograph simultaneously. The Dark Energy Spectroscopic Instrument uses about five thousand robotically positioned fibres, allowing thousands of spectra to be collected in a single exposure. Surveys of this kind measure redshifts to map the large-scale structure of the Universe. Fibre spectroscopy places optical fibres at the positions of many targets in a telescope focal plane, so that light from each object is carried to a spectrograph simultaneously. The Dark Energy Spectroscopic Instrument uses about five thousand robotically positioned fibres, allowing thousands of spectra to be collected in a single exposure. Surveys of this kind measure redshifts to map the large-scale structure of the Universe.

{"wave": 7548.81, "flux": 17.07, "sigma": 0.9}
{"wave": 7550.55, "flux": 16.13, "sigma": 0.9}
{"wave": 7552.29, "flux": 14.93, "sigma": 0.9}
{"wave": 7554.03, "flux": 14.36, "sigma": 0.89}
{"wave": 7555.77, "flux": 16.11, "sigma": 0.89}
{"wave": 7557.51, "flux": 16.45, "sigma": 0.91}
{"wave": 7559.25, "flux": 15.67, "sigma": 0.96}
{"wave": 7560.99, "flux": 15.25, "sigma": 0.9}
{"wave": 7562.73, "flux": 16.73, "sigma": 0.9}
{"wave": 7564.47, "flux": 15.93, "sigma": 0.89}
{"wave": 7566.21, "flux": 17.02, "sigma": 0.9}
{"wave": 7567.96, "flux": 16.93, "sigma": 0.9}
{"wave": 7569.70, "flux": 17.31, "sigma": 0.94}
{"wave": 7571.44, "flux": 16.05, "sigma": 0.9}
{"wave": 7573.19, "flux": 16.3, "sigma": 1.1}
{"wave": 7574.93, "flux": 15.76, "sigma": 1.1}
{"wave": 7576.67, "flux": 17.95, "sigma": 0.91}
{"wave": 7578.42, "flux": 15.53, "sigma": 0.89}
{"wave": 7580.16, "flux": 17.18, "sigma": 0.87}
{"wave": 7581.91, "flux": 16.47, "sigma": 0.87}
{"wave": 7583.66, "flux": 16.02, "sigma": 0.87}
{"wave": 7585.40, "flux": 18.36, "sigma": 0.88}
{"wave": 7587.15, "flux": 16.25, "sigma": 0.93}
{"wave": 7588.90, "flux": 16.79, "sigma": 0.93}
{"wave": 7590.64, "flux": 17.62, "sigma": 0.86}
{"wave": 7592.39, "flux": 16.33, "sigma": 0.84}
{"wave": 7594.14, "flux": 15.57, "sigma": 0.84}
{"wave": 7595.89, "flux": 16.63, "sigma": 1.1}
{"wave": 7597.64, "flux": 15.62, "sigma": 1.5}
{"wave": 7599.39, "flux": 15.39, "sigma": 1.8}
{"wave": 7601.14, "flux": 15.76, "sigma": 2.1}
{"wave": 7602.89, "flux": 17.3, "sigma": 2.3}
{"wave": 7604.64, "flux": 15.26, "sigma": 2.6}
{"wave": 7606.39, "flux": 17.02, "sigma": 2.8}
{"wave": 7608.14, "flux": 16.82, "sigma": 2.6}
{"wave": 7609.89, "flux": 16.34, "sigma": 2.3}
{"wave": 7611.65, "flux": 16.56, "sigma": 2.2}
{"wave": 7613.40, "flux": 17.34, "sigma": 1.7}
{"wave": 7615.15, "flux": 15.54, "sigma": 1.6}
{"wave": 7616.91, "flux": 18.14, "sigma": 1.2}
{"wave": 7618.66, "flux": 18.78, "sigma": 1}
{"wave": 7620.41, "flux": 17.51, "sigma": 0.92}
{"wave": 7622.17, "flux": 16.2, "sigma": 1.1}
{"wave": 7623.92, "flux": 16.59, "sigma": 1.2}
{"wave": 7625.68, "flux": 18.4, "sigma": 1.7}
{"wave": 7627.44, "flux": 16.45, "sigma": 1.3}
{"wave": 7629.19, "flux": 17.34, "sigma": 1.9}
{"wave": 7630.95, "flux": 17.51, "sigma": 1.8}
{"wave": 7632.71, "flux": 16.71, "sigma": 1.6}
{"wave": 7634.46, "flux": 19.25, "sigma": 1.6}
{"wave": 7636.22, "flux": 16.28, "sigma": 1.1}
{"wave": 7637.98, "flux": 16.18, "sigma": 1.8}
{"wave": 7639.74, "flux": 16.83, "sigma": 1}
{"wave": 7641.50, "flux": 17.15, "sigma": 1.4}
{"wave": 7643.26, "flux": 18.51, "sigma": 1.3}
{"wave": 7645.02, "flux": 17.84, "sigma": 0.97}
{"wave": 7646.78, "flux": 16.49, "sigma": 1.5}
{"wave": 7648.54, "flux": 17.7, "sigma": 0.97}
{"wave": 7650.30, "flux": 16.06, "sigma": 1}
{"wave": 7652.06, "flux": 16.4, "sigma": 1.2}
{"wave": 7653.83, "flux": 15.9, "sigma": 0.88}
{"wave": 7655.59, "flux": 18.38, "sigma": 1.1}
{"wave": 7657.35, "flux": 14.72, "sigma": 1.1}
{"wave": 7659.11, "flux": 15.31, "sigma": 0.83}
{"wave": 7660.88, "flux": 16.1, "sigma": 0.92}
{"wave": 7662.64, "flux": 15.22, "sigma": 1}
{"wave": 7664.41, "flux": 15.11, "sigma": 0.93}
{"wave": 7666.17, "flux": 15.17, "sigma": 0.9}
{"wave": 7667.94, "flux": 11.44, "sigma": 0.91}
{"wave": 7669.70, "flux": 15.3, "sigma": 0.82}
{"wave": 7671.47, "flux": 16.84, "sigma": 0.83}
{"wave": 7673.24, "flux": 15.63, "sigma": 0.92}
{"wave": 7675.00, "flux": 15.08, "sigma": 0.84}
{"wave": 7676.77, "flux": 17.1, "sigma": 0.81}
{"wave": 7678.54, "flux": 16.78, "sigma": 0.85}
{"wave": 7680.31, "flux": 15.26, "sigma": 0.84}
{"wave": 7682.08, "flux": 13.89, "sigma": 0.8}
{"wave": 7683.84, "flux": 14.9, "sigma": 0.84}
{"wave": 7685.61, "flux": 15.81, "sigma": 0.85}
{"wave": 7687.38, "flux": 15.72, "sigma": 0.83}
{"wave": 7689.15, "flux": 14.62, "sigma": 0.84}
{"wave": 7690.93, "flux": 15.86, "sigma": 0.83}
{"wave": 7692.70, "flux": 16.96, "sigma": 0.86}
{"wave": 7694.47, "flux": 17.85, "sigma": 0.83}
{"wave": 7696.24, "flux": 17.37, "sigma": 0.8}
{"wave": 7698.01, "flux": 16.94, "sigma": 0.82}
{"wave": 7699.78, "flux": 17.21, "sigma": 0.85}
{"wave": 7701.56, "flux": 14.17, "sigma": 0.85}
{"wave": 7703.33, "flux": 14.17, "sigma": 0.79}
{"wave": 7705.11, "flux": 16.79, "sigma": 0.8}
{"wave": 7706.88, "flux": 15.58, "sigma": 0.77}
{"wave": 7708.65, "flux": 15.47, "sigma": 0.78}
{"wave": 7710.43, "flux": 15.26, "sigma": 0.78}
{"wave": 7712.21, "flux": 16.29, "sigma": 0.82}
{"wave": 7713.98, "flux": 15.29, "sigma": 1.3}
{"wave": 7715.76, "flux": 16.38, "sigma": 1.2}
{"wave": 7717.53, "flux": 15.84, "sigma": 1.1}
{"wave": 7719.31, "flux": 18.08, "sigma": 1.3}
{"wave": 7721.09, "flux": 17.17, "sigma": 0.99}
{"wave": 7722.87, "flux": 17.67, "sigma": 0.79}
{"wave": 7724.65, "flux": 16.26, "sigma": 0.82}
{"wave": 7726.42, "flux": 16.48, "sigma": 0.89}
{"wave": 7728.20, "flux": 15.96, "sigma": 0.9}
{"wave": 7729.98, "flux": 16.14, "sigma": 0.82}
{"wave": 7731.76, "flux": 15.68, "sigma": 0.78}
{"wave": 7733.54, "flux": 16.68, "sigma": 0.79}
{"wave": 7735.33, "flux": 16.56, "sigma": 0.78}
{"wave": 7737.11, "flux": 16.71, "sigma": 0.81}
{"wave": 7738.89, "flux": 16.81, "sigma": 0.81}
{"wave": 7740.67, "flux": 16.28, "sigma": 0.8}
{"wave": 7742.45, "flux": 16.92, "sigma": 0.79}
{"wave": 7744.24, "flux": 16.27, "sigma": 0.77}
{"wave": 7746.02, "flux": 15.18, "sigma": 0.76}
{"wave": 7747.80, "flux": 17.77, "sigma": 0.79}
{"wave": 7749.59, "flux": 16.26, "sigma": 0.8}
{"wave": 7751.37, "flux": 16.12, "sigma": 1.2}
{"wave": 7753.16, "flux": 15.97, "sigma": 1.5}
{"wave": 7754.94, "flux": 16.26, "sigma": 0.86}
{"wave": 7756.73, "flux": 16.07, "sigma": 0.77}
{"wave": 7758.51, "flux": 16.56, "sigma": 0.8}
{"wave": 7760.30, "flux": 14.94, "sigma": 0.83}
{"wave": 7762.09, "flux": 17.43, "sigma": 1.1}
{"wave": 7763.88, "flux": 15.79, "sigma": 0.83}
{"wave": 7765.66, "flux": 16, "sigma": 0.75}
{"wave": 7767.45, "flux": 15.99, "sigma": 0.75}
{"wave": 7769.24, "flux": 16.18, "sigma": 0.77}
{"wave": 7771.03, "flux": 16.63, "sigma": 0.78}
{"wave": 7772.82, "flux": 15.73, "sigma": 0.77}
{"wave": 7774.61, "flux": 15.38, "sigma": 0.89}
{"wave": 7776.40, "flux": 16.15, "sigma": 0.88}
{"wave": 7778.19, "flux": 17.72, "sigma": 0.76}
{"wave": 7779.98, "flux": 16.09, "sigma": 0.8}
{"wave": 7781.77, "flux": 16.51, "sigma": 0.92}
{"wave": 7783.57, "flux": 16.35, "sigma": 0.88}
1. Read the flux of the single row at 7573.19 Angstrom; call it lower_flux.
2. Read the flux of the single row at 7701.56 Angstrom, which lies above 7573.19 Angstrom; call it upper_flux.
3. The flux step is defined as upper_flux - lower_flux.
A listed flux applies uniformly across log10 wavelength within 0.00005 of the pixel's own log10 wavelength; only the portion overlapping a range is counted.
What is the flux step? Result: -2.1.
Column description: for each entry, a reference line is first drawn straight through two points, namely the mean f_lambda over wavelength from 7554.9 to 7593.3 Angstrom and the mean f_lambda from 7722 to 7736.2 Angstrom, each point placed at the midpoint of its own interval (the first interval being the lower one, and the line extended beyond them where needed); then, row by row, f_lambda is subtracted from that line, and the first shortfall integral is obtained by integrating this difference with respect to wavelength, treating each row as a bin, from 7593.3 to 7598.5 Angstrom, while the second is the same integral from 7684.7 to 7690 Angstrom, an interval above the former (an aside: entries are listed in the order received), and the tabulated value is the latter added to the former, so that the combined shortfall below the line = 9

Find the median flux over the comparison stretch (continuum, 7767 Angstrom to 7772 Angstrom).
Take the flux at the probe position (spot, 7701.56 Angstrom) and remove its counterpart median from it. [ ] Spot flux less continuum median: -2.0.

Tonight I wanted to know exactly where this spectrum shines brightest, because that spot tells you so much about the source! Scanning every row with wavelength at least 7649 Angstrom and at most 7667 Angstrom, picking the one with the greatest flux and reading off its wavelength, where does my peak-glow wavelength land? 7655.59 Angstrom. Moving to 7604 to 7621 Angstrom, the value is 7618.66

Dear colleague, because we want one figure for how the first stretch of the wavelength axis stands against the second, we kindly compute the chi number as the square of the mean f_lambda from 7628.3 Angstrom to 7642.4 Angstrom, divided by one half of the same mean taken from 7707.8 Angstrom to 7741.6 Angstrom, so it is 36.0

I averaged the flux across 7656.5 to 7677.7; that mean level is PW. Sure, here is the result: 15.3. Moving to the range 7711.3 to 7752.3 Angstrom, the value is 16.5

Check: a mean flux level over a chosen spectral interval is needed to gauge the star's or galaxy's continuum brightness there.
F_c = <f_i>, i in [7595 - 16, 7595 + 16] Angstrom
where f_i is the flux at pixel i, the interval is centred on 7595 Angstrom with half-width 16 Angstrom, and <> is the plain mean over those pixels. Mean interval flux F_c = 16.5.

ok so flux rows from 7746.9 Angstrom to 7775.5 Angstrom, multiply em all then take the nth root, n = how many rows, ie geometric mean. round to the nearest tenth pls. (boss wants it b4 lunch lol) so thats 16.2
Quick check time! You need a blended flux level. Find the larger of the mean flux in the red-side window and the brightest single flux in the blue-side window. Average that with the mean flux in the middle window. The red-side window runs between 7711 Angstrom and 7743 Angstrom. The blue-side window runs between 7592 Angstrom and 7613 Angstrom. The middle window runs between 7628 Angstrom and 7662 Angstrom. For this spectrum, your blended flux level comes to 17.1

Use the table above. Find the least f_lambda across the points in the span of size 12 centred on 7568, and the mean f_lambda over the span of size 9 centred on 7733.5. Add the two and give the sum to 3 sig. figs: 32.3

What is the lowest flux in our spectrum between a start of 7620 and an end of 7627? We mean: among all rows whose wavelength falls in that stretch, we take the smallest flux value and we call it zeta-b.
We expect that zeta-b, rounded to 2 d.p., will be 16.20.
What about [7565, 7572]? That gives 16.05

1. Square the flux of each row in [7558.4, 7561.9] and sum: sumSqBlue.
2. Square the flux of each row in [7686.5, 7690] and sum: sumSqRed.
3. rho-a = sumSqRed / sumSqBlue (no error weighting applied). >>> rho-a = 0.96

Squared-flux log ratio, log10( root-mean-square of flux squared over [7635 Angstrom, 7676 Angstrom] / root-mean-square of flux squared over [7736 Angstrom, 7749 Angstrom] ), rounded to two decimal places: -0.02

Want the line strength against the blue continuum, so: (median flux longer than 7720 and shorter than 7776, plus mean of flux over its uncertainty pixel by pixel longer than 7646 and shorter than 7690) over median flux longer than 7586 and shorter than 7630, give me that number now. 2.01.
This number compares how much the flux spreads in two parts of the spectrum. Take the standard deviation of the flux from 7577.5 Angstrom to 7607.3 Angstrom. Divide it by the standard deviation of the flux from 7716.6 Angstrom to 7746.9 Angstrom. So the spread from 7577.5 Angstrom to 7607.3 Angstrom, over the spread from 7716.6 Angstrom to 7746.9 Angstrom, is 1.2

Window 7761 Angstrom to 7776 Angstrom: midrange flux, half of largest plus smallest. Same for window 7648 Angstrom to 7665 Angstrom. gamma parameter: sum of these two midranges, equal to 33.0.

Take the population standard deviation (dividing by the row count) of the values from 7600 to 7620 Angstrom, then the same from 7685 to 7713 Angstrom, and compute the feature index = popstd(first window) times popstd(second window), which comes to 1.1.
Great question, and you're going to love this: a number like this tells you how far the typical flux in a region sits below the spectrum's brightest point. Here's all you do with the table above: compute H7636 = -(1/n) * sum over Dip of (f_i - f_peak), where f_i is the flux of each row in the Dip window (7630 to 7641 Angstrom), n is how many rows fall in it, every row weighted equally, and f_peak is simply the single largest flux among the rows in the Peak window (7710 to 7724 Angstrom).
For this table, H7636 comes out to 1.0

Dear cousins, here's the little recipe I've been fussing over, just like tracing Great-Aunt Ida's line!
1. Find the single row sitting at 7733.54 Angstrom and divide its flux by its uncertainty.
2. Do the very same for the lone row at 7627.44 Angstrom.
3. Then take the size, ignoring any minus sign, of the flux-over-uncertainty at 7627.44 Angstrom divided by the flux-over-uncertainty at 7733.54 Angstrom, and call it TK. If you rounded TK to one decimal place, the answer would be 0.6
